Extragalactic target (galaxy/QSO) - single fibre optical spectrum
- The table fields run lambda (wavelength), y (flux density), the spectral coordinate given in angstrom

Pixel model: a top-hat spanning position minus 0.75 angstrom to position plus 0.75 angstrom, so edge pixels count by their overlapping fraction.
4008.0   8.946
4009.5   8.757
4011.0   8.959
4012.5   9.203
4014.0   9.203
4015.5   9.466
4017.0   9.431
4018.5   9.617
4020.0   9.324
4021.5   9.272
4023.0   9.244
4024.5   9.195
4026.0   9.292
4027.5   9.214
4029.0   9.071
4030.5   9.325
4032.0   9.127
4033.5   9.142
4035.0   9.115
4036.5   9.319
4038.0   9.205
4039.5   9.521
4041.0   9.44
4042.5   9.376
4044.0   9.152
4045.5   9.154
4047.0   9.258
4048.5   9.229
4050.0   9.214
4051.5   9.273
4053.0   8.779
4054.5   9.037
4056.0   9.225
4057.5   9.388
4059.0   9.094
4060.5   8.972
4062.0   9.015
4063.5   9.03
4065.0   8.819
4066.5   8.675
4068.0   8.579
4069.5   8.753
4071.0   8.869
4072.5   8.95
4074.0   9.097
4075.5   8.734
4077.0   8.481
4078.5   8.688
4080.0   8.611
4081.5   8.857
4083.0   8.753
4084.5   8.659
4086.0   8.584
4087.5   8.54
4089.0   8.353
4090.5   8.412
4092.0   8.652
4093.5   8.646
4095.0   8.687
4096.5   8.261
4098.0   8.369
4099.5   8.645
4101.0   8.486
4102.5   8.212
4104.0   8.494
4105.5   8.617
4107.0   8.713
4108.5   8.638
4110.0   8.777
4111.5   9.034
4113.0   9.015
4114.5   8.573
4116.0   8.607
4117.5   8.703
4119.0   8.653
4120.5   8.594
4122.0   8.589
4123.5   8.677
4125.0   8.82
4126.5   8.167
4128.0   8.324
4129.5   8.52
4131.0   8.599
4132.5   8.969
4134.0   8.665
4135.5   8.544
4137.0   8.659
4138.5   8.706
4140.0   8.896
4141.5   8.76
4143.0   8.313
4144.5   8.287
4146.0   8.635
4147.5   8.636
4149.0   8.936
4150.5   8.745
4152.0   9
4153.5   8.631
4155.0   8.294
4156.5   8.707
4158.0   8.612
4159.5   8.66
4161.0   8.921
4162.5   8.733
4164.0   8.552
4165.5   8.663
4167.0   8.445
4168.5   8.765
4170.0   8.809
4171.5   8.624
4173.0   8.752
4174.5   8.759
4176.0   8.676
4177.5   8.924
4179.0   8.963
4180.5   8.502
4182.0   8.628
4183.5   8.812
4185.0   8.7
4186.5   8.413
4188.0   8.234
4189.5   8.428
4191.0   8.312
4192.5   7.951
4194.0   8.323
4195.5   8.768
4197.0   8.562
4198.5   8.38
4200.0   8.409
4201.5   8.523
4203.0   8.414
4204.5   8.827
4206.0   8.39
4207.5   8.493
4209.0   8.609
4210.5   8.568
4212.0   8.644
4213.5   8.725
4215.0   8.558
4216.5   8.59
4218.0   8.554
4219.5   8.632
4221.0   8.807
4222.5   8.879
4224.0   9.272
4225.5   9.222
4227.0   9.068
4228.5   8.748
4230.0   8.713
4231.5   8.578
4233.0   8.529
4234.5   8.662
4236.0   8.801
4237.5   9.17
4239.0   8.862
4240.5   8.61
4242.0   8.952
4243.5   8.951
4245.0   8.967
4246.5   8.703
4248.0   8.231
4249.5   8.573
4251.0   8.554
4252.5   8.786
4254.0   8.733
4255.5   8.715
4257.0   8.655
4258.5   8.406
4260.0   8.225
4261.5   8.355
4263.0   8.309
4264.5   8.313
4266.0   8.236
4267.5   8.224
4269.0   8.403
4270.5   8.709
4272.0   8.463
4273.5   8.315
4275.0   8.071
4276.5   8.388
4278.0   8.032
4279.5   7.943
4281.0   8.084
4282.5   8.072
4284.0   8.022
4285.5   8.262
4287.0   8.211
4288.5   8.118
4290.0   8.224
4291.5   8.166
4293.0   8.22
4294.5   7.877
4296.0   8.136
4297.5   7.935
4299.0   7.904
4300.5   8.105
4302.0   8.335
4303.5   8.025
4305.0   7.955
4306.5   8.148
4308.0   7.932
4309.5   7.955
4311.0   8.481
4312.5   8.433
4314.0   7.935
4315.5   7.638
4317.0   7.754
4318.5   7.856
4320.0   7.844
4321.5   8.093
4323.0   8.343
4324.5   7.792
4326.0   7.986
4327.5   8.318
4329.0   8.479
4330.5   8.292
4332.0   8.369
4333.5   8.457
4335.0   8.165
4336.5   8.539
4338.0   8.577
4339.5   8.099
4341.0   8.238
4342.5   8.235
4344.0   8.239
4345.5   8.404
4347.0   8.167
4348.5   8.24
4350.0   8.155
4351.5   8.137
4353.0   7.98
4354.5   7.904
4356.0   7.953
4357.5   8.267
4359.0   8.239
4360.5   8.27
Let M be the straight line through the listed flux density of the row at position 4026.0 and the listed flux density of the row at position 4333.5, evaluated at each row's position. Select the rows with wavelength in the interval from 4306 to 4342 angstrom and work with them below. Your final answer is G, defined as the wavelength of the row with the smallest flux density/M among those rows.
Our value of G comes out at 4315.5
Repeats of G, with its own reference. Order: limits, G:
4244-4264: 4248.0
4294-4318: 4315.5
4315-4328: 4315.5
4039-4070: 4068.0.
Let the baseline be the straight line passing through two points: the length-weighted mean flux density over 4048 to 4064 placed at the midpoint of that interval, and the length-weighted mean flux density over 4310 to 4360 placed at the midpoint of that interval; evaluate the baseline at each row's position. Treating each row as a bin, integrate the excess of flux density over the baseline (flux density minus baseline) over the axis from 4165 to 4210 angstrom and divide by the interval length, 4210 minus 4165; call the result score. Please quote -0.10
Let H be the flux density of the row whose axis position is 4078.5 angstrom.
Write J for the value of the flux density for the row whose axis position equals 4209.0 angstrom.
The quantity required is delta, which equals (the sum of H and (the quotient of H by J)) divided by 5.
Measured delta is 1.94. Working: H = 8.688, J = 8.609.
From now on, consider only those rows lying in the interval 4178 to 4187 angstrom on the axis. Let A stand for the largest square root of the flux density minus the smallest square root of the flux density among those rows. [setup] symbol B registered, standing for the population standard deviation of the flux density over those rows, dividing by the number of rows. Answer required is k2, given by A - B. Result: -0.09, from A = 0.09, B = 0.18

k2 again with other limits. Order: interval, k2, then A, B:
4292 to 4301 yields -0.07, 0.06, 0.13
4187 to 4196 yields -0.10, 0.14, 0.24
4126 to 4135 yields -0.12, 0.14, 0.25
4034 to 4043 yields -0.07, 0.07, 0.14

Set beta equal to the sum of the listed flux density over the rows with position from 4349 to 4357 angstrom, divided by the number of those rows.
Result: 8.03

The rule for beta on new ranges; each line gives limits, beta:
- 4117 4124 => 8.64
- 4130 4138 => 8.69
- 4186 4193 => 8.27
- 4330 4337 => 8.36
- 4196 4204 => 8.46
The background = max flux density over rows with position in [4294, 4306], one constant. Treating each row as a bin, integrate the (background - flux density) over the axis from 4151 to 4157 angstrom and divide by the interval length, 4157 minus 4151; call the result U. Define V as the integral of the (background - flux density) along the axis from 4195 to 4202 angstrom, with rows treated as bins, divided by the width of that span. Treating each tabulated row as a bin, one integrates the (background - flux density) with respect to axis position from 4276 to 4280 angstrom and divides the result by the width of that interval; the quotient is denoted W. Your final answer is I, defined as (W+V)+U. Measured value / -0.29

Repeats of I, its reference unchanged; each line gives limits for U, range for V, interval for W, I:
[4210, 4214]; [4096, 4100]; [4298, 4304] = -0.15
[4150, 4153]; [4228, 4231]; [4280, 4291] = -0.71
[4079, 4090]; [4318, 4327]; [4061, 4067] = -0.51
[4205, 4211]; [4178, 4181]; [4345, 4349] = -0.55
